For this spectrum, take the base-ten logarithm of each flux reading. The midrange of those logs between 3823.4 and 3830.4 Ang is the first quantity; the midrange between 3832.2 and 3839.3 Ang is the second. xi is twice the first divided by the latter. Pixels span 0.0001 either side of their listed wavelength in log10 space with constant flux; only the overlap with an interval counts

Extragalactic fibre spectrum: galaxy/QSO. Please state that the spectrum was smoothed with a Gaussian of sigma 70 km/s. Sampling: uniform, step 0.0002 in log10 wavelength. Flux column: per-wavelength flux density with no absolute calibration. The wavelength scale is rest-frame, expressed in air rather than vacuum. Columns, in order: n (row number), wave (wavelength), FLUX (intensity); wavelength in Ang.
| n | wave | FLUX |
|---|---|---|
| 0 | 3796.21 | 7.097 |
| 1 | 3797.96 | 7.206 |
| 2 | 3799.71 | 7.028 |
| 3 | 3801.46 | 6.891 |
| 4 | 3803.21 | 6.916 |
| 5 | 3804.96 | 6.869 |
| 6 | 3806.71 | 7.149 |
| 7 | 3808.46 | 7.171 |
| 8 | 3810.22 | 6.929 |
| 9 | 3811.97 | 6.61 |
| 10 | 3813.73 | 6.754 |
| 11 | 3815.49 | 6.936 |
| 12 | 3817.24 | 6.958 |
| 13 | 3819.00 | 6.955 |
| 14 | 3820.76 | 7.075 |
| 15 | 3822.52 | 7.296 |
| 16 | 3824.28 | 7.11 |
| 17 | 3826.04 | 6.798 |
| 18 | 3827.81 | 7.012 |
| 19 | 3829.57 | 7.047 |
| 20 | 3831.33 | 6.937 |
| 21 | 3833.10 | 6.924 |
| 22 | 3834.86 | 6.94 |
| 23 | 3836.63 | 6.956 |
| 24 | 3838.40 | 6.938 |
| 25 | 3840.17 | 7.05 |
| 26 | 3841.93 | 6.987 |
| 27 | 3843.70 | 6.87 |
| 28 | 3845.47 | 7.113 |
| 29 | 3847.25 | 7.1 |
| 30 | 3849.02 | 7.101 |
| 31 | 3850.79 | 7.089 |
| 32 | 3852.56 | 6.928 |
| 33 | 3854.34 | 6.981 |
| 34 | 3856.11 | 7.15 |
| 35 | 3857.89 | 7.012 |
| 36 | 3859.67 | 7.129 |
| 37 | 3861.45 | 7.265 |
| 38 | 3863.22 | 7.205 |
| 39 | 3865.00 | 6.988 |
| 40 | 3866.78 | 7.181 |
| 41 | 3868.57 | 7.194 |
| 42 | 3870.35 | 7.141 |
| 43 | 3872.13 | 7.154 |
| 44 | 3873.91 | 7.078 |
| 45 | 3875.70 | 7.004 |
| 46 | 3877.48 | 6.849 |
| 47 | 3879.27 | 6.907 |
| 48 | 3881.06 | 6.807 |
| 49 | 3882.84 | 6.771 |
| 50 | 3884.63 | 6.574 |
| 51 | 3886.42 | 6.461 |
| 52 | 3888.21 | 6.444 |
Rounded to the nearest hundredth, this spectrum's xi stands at 2.00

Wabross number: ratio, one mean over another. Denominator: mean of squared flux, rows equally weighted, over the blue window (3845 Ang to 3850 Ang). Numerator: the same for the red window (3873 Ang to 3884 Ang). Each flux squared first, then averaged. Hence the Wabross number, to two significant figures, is 0.94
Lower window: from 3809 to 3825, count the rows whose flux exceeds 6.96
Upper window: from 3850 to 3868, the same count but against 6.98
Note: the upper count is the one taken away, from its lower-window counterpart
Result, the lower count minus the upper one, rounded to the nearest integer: -6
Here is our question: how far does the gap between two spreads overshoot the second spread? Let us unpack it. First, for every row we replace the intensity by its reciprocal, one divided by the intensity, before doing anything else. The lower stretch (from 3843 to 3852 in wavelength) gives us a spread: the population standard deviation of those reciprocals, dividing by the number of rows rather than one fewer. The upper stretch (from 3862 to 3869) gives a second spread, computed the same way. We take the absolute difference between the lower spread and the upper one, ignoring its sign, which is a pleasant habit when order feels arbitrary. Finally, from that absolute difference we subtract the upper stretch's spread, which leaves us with -0.0017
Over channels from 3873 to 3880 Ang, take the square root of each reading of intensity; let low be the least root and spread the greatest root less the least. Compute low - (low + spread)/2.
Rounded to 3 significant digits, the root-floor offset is 1.29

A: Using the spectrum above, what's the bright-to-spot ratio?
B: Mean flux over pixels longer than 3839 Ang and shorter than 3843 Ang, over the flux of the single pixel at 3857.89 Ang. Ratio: 1.00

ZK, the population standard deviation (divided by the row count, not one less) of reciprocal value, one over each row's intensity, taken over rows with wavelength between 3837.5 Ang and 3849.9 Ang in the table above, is 0.0018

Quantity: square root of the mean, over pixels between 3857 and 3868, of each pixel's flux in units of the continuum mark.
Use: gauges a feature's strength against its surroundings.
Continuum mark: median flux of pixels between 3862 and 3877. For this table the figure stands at 0.999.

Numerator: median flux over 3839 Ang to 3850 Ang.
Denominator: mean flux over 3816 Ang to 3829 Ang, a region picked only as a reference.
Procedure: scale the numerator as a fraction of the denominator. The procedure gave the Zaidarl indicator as 1.01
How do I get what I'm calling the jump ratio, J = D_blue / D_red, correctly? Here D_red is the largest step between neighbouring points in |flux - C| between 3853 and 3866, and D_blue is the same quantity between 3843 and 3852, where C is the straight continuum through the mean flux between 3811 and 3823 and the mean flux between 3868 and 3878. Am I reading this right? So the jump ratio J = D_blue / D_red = 0.19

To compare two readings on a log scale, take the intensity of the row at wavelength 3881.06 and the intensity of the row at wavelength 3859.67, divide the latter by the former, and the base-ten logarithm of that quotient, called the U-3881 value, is 0.020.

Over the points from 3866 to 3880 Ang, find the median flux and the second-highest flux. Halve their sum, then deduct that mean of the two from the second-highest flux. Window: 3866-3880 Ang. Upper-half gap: 0.036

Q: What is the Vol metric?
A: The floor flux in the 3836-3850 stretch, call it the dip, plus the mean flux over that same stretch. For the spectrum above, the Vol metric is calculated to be 13.9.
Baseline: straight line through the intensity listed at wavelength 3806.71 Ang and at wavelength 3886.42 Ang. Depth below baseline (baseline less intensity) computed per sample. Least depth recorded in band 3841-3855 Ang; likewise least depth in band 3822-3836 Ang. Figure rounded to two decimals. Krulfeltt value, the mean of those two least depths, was -0.30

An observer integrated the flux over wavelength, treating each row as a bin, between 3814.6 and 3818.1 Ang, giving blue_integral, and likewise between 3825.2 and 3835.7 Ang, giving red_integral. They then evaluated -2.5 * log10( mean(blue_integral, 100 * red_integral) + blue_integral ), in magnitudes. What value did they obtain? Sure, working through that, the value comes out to -8.92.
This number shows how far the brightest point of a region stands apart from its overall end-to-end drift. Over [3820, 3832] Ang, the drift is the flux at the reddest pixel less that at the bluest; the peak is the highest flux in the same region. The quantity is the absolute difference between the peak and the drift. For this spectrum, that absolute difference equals 7.43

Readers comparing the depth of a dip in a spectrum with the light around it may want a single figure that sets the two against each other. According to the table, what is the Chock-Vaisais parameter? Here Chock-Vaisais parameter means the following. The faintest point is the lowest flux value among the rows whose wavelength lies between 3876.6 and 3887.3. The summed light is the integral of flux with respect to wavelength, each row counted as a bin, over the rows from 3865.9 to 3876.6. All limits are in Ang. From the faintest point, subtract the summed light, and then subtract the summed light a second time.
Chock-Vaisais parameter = -146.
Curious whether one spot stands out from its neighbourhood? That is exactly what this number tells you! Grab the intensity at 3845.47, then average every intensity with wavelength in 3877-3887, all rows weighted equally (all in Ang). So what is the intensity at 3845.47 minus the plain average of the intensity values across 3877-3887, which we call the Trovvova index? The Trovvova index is 0.38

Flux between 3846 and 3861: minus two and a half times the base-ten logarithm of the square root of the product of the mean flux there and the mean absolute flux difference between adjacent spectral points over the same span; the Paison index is 0.23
